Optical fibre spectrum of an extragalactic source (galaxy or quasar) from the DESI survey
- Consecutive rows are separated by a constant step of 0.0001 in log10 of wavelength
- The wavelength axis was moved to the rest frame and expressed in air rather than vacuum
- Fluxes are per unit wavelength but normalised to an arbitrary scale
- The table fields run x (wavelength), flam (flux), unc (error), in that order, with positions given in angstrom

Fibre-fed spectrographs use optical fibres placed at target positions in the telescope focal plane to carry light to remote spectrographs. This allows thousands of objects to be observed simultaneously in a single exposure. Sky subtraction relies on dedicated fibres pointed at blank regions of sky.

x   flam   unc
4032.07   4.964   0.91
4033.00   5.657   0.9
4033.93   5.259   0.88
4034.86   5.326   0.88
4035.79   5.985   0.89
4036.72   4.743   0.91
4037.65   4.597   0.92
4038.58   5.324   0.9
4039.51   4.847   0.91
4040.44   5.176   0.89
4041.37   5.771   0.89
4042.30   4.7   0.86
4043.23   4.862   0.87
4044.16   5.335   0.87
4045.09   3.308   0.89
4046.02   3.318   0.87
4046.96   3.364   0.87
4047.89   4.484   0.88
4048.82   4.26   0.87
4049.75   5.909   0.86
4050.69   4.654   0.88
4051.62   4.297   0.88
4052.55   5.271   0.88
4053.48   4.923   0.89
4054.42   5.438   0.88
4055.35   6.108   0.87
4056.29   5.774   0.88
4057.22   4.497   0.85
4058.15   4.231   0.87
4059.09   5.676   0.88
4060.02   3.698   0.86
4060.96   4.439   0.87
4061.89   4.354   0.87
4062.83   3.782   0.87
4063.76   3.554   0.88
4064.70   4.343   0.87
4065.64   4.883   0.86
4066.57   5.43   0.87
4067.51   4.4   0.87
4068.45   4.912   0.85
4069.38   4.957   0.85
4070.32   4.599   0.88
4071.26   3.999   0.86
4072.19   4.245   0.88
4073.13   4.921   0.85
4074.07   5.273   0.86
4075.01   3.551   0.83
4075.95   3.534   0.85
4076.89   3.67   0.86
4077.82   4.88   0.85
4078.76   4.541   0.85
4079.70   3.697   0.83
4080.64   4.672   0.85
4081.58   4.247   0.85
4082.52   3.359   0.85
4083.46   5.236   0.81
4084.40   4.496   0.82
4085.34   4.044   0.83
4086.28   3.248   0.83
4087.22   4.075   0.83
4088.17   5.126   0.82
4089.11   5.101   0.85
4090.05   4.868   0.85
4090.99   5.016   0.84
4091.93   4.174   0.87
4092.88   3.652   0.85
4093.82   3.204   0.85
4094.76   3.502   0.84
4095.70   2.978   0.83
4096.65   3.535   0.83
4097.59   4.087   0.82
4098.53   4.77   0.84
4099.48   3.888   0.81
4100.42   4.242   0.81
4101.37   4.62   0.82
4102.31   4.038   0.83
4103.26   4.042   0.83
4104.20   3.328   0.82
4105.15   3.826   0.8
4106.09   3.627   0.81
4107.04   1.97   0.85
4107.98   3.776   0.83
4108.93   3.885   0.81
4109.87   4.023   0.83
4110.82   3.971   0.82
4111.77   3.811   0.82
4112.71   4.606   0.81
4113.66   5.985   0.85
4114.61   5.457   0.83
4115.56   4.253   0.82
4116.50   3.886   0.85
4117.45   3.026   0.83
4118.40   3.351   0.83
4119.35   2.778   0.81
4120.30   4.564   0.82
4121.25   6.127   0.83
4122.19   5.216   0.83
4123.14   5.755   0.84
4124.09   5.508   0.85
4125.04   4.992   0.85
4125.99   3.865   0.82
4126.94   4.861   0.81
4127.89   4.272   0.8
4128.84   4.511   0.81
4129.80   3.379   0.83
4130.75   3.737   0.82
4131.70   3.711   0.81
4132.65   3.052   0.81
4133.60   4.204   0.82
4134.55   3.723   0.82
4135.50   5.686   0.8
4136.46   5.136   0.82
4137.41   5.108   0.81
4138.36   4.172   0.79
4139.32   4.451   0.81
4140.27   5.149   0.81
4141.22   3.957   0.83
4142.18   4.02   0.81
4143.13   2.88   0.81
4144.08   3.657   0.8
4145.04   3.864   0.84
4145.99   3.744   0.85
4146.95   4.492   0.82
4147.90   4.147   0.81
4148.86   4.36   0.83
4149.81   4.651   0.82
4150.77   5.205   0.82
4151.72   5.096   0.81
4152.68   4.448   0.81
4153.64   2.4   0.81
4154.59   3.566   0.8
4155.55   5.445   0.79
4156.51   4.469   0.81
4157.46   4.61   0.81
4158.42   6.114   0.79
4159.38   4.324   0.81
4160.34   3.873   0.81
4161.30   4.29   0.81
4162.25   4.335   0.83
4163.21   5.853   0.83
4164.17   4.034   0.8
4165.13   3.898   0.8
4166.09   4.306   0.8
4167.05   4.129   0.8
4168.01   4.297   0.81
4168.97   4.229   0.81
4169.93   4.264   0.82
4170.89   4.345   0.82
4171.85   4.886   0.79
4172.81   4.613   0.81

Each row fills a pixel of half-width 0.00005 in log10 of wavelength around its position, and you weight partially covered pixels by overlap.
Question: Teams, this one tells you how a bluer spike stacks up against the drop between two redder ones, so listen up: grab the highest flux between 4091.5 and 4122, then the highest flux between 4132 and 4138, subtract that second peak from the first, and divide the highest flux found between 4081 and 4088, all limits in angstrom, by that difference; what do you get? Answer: 12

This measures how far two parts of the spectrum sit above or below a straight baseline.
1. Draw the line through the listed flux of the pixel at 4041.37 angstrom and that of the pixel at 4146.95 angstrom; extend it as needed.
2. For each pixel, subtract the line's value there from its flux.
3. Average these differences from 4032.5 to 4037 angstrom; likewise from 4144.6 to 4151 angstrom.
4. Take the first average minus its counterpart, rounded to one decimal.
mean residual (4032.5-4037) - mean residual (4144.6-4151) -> -0.3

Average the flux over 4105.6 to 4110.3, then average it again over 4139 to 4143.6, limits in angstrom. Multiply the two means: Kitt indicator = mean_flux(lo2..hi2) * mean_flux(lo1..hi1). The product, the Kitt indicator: 14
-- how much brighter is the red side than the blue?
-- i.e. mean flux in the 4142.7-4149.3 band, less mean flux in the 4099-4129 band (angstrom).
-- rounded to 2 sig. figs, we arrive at -0.37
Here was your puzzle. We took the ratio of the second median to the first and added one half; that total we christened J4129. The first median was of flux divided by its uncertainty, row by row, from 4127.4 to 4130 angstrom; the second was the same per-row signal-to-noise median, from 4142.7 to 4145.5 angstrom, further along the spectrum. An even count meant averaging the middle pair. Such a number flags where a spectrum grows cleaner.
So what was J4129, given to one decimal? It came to 1.4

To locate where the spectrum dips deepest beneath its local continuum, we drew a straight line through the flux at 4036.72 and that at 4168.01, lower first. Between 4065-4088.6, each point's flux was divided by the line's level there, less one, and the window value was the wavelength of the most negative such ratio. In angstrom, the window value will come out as 4086.28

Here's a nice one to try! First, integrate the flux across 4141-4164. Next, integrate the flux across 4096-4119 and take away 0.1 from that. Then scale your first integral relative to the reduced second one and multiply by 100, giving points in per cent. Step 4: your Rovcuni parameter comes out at 109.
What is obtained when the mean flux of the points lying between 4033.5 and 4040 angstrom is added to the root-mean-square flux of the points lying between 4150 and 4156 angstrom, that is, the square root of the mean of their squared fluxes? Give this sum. 9.6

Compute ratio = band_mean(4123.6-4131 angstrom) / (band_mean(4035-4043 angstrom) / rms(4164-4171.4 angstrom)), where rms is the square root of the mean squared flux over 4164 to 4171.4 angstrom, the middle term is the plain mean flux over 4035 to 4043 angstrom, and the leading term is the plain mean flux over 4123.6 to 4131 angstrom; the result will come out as 3.6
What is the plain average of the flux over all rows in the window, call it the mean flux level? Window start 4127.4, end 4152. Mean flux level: 4.24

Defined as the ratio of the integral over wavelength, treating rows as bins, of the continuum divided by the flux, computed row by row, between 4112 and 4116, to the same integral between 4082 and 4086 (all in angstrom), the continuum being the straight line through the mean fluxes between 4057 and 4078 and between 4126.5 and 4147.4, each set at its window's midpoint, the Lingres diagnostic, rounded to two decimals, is 0.82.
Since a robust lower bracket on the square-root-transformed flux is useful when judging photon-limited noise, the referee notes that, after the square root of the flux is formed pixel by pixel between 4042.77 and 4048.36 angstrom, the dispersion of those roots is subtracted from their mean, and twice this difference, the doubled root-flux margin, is 3.6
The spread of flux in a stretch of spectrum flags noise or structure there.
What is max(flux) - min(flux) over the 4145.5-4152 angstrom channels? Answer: 1.5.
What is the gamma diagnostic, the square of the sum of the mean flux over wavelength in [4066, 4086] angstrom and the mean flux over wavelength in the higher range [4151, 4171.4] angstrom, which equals 78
